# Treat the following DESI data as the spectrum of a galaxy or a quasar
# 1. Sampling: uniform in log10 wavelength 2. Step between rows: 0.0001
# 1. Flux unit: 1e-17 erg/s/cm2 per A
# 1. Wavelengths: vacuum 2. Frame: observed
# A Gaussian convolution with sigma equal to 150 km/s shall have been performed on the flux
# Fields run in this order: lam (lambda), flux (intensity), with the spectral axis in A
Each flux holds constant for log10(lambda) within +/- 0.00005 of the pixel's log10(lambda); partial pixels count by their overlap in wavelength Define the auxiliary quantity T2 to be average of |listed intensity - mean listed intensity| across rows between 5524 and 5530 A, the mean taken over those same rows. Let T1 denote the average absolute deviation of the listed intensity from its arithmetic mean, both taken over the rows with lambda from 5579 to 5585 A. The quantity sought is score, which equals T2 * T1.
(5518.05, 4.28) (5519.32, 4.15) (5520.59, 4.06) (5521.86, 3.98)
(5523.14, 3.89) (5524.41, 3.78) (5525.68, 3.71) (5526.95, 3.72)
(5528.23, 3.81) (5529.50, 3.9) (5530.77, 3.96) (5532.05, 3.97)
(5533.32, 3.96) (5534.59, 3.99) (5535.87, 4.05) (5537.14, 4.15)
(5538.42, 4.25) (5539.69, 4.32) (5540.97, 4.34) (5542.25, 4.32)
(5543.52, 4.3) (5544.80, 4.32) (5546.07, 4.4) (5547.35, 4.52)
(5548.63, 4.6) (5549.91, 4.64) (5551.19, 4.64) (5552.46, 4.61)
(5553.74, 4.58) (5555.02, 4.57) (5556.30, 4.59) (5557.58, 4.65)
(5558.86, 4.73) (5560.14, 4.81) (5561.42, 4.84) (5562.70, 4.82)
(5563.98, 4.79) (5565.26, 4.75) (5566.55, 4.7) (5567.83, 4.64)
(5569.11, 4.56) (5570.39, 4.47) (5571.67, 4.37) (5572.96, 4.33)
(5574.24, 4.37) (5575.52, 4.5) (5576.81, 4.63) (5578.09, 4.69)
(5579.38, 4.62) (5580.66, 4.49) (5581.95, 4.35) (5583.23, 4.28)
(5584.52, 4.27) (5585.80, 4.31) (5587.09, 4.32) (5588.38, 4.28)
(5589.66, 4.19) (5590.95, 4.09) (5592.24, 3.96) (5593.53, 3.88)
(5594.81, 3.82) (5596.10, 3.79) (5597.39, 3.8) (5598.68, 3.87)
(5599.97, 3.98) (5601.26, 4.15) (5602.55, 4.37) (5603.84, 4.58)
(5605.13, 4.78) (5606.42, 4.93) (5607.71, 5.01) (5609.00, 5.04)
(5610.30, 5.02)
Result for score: 0.0070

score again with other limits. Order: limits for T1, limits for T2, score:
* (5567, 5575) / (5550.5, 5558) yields 0.0027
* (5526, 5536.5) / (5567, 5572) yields 0.0074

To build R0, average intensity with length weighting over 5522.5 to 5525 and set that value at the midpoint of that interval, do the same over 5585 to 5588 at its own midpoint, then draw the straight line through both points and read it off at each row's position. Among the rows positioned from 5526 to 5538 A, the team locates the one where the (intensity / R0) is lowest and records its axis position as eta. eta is 5526.95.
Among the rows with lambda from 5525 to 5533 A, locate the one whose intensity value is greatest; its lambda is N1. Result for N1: 5532.05 A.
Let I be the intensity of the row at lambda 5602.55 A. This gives 4.37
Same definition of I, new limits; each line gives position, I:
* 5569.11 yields 4.56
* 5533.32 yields 3.96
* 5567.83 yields 4.64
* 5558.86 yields 4.73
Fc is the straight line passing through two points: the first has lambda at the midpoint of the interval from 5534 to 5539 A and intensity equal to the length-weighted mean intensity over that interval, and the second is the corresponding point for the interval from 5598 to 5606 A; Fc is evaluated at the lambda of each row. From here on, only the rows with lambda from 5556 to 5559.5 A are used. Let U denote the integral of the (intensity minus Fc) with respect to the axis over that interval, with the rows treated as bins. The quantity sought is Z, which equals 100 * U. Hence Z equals 173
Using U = 1.7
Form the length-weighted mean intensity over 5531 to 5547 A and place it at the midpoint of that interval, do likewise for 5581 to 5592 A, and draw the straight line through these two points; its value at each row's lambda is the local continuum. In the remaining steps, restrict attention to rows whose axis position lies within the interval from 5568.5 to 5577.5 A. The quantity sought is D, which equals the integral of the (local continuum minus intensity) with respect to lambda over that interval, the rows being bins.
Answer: -2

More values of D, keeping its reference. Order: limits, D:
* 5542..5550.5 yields -2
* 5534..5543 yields 0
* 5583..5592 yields 0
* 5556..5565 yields -5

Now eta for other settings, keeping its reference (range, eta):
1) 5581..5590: 5589.66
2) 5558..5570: 5569.11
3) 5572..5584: 5583.23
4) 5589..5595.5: 5594.81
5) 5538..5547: 5538.42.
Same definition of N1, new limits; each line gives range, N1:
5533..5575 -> 5561.42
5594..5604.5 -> 5603.84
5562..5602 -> 5562.70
